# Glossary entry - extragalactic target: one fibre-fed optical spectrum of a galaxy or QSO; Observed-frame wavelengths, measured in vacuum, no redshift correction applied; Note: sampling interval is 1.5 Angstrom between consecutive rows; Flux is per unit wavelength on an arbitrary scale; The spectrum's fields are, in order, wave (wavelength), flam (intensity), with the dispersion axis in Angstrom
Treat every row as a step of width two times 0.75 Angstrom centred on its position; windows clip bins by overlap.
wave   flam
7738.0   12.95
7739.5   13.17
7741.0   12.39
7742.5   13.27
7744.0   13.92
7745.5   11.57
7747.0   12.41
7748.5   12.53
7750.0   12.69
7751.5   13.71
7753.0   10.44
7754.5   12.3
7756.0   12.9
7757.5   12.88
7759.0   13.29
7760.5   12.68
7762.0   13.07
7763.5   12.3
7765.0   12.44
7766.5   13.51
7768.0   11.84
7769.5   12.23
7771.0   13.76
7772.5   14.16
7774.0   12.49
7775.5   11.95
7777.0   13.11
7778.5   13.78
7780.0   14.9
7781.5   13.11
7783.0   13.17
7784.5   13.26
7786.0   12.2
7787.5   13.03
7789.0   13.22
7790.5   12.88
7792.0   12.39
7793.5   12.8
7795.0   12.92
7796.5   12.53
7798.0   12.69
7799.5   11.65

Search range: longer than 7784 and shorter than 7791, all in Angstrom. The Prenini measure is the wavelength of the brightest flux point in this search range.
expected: 7784.5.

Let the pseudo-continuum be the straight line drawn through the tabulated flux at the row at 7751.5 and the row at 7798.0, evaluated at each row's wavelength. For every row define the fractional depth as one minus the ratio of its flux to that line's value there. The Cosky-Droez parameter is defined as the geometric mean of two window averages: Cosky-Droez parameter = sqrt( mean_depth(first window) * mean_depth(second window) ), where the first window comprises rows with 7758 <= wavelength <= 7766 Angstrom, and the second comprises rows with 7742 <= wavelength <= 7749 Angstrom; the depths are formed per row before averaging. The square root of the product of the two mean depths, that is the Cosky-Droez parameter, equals 0.065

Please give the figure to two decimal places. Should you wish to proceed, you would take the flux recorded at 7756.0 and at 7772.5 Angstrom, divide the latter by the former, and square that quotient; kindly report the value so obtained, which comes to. 1.20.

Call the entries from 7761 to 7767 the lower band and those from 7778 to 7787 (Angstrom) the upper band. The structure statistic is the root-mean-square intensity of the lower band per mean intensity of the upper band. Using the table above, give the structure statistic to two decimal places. 0.96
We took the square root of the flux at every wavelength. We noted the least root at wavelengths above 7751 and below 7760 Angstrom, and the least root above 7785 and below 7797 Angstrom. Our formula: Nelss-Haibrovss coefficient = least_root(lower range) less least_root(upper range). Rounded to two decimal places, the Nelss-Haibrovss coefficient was -0.26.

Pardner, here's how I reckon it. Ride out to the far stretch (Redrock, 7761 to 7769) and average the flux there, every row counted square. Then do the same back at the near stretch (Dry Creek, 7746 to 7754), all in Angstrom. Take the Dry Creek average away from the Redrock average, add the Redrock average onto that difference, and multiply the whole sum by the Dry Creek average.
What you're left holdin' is 159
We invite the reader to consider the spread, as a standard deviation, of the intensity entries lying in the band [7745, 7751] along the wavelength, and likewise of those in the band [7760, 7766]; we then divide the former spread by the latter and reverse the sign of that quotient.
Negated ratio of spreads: -1.5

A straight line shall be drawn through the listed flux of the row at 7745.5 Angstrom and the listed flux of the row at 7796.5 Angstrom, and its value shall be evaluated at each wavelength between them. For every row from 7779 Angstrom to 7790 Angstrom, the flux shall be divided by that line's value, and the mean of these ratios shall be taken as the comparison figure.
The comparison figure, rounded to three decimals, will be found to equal 1.079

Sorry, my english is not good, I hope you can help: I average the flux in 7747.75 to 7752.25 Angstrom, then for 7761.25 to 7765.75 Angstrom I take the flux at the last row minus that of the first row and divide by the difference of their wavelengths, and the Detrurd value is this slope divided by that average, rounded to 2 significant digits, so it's -0.016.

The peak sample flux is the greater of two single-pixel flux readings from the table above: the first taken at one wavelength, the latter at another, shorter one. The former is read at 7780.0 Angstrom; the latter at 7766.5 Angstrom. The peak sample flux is 14.90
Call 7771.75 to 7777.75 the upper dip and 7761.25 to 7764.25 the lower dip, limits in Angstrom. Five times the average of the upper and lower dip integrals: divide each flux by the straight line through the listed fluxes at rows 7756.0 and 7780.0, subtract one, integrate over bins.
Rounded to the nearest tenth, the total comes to -2.0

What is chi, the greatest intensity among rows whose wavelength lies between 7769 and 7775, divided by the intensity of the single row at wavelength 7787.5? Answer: 1.09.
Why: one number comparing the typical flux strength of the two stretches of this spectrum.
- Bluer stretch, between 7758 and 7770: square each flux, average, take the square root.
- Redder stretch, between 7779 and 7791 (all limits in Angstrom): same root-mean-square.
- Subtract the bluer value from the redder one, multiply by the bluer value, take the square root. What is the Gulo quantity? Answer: 2.66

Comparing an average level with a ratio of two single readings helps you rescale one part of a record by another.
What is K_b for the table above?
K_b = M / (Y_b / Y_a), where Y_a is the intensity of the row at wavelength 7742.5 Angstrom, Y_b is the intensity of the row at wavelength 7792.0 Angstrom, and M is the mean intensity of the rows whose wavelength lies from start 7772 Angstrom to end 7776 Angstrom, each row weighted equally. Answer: 13.8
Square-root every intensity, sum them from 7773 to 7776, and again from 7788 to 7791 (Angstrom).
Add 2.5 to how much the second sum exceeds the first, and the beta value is 2.73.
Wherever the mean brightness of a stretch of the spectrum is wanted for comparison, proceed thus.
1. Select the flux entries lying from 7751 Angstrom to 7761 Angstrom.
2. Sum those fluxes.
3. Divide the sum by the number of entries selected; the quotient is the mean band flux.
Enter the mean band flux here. 12.6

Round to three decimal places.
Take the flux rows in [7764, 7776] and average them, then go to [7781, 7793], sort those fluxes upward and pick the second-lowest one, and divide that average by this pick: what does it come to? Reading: 1.033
